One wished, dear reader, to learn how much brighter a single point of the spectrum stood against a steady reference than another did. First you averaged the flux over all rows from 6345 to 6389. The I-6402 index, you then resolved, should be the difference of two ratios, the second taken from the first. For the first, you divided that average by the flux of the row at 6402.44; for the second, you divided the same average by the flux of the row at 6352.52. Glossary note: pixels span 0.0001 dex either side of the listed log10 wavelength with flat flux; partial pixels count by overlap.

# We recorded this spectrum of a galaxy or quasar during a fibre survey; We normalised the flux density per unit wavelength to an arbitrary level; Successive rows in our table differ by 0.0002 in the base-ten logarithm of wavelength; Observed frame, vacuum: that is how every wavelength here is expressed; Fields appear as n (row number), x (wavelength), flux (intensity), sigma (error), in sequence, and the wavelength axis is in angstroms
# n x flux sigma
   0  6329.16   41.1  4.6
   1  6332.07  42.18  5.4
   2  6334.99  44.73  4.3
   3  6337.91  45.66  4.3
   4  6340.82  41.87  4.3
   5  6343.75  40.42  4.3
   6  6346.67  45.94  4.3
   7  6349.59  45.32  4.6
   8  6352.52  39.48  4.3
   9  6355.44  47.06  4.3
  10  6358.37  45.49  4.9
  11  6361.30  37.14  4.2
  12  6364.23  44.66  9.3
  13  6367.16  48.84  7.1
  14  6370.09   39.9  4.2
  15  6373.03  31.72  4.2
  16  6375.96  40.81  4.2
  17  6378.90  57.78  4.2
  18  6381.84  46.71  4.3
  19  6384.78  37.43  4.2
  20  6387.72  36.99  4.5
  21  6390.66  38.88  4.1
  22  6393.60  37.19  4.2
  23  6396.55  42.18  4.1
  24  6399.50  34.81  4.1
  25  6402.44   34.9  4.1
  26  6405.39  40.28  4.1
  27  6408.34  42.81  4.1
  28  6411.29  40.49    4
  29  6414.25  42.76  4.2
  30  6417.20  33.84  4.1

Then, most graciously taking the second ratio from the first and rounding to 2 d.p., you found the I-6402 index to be 0.14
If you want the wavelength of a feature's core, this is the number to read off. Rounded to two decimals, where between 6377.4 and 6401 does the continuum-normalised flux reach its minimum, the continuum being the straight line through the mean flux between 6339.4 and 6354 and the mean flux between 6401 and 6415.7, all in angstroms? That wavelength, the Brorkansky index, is 6399.50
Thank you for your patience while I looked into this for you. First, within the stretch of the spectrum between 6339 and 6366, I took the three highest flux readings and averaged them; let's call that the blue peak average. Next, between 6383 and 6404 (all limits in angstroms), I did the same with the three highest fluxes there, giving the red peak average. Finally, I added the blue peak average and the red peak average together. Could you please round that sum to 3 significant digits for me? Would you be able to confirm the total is 85.7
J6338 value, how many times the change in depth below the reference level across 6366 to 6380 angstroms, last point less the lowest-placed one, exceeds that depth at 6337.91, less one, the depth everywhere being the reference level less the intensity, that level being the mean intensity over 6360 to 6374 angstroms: 1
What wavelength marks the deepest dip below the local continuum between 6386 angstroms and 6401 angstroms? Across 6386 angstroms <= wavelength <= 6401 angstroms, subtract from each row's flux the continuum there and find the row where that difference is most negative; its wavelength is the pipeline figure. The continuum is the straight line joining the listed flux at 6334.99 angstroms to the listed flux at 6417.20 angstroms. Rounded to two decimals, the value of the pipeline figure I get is 6399.50 angstroms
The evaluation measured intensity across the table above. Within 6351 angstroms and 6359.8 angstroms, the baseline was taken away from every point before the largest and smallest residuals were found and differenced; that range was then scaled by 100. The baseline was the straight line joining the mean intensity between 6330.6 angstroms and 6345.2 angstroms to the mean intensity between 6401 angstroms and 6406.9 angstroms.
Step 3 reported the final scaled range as 782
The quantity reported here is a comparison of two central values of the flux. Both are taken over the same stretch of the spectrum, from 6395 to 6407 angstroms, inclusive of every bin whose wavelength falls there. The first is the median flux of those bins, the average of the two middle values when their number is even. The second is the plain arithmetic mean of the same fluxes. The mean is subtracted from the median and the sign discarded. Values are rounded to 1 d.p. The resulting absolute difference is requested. 0.5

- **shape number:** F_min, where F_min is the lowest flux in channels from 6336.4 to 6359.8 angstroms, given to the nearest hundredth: 39.48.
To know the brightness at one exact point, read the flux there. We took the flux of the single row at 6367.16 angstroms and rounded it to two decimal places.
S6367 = 48.84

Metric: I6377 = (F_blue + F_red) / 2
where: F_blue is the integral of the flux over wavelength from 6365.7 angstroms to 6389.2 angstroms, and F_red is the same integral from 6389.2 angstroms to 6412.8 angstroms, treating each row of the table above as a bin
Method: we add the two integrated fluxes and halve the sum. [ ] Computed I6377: 959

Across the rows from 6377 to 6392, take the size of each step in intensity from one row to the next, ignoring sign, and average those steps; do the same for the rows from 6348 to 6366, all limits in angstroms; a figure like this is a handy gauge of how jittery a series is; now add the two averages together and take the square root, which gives 3.44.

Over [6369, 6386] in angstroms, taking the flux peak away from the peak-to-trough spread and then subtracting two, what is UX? -33.7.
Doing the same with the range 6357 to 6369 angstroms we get -39.1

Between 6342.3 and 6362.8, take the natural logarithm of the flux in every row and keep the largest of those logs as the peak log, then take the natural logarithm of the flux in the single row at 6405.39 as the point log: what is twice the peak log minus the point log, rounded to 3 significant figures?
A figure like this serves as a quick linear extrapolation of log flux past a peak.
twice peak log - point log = 4.01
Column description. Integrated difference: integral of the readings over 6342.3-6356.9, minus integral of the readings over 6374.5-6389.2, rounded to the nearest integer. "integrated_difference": -8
